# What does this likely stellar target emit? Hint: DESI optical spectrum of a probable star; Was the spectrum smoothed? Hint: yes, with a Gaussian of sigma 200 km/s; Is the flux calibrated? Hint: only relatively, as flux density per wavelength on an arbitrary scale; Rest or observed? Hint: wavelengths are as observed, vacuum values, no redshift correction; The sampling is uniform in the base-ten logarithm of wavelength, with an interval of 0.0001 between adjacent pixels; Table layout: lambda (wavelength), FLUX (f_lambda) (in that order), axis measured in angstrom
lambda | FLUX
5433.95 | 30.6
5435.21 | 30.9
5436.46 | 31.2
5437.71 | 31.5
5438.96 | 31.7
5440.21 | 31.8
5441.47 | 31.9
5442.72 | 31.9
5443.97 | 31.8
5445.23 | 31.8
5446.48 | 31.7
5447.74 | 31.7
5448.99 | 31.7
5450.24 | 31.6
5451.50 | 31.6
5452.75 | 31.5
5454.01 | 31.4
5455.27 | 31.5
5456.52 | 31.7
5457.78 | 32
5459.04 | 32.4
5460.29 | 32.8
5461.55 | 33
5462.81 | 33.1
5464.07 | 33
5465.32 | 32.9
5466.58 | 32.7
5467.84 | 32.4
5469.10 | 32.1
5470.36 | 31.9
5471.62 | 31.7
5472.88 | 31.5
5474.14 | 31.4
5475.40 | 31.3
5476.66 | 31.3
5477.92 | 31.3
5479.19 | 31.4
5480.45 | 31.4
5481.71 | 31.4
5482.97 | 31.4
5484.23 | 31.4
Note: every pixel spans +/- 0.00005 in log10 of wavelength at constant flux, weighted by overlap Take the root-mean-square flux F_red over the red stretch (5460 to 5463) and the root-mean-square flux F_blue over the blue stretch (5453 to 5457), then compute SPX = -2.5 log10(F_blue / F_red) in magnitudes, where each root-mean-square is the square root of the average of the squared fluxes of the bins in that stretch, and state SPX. 0.048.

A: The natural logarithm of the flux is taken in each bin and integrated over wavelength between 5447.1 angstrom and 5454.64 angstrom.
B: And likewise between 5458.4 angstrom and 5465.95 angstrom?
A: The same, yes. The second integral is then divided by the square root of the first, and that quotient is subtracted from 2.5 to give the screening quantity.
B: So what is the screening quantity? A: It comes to -2.67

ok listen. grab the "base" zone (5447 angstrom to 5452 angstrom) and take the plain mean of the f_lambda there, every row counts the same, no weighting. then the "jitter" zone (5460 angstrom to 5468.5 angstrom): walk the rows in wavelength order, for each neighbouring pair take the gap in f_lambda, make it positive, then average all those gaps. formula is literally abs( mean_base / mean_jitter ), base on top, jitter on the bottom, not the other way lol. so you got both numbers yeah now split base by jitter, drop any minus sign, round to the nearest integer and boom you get 190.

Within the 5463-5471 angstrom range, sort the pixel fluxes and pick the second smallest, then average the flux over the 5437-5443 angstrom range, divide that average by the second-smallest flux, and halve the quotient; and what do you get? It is 0.495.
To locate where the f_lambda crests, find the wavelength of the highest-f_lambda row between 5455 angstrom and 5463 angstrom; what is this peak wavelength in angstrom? 5462.81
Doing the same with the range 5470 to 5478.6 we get 5470.36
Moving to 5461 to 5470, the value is 5462.81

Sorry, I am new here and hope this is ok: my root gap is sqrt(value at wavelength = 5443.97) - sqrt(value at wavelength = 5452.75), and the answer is 0.03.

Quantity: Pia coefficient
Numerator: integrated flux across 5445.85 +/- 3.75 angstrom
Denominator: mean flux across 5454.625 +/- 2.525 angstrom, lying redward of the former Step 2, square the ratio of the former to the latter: 57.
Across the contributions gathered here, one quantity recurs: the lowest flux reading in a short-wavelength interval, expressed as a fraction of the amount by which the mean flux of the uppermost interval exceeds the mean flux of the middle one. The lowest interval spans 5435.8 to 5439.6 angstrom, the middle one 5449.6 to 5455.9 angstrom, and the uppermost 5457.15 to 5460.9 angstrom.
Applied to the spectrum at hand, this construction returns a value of 35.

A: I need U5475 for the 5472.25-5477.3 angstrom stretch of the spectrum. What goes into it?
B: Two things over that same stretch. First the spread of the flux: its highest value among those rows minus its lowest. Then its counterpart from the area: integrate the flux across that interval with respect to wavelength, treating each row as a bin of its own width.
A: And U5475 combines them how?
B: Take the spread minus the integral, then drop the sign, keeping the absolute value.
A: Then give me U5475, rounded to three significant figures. 158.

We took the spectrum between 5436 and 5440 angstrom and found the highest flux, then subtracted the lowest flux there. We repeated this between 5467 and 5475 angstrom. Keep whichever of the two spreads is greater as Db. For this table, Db 1.00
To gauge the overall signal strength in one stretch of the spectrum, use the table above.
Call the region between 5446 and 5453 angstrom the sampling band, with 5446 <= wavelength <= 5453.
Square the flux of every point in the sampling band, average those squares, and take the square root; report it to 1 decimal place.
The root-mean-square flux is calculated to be 31.6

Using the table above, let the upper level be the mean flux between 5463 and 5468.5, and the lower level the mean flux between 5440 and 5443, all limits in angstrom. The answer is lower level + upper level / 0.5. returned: 97.4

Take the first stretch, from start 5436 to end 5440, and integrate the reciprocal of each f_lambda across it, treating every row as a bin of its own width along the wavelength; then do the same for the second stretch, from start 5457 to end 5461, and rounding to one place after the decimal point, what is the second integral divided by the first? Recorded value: 1.0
